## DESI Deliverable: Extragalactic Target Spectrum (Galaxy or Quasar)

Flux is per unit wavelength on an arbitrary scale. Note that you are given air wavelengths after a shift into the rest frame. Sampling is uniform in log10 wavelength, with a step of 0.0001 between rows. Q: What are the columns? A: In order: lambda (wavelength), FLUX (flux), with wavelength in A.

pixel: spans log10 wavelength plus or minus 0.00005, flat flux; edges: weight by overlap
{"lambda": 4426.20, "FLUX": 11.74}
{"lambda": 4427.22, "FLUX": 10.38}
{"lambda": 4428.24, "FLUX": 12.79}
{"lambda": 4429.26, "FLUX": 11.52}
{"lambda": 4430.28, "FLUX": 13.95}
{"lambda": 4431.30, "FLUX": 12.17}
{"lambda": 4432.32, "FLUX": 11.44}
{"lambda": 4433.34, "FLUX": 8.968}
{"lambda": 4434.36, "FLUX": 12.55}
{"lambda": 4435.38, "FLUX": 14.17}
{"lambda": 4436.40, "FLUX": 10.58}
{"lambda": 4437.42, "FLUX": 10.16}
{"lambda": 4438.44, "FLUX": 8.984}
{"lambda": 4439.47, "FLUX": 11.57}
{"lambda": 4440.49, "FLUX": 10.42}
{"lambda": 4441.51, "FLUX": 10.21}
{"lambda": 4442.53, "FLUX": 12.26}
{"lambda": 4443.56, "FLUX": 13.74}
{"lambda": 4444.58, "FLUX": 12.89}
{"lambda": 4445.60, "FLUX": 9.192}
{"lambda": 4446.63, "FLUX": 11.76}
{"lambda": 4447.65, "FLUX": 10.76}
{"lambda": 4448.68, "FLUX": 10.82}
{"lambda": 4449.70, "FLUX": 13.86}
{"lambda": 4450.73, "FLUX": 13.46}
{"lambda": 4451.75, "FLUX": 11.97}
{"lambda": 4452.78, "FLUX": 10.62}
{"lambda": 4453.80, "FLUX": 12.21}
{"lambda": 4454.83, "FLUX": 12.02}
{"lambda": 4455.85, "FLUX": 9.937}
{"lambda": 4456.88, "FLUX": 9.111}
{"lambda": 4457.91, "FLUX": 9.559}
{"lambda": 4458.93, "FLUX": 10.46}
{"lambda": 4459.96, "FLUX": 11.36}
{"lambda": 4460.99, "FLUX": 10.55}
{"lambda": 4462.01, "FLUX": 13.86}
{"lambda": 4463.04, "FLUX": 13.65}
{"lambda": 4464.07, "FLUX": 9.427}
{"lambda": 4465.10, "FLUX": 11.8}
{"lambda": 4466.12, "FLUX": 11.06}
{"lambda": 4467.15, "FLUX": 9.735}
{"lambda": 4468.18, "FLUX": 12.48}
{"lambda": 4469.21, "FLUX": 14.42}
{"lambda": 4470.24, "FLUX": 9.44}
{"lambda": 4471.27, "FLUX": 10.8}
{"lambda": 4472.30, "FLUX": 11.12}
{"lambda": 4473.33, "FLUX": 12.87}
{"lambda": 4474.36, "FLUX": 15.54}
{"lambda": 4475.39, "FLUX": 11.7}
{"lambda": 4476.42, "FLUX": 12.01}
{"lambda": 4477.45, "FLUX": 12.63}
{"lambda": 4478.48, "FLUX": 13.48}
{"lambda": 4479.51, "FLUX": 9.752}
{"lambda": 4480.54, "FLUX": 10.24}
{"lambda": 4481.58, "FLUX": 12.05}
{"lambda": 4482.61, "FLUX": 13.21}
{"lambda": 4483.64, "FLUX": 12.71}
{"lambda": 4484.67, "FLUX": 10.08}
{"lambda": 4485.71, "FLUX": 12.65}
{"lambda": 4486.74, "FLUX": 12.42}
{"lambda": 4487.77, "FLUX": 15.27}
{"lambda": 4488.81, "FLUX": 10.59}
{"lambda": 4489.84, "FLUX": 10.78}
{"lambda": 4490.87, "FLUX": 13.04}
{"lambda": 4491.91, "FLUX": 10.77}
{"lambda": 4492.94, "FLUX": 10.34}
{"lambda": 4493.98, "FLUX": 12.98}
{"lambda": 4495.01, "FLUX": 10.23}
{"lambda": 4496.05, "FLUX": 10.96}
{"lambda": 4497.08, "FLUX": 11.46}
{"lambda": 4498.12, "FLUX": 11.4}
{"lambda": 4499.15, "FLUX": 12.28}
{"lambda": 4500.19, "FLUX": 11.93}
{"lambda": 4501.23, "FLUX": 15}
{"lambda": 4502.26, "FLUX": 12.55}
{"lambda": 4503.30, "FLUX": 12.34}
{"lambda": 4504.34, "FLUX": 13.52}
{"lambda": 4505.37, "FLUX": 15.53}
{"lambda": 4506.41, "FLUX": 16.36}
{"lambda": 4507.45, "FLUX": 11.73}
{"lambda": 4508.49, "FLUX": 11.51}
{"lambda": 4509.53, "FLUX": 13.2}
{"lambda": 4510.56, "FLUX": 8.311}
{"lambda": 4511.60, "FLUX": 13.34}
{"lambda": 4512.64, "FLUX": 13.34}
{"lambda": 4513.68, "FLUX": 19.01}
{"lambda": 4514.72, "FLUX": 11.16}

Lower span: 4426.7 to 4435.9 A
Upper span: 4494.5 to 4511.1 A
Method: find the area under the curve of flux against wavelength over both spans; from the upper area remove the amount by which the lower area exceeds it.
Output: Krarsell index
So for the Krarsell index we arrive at 301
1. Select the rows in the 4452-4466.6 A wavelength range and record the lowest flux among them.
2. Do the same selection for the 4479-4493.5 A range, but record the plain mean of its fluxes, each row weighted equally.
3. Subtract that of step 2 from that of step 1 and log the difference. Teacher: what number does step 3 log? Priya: -2.6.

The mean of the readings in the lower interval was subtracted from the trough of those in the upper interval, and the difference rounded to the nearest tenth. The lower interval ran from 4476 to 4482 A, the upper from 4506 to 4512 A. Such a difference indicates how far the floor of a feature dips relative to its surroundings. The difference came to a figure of -3.4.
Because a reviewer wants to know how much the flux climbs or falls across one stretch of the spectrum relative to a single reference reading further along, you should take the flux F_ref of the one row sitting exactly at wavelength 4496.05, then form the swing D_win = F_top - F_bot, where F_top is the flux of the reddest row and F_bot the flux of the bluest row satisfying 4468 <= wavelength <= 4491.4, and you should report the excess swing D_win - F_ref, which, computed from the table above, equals -10.4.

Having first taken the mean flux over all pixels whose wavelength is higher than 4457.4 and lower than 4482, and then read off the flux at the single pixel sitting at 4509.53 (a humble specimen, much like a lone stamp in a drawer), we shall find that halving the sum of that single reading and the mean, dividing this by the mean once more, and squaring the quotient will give 1.14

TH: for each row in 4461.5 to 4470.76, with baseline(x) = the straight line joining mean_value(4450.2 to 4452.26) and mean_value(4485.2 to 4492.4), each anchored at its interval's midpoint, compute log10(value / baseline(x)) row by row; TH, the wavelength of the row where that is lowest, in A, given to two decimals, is 4464.07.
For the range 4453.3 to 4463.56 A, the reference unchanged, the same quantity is 4456.88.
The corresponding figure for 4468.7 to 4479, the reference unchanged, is 4470.24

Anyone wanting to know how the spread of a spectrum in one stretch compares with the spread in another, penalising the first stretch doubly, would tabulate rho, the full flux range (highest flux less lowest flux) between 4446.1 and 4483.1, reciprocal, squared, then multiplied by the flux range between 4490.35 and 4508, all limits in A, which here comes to 0.148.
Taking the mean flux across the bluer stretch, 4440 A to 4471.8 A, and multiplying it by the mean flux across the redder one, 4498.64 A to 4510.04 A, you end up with 151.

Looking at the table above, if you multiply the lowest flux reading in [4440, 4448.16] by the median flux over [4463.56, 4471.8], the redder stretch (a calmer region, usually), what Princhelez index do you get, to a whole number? 100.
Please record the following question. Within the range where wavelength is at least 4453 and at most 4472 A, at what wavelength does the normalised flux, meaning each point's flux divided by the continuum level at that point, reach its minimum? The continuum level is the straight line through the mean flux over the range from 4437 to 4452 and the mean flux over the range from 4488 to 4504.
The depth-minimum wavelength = 4456.88 A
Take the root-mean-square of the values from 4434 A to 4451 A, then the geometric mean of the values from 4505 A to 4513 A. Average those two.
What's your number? 12.2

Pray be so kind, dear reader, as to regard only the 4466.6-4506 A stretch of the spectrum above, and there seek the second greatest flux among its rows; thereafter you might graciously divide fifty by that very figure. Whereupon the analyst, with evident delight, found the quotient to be 3.22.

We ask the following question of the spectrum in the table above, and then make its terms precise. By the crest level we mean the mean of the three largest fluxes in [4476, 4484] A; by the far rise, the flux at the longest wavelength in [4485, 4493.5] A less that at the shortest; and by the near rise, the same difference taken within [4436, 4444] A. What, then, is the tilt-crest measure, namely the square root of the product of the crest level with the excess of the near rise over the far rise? 8.5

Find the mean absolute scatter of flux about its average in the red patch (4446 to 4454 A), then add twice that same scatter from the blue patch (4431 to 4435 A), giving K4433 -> 3.3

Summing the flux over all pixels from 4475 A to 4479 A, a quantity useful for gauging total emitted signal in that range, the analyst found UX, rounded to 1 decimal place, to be 49.8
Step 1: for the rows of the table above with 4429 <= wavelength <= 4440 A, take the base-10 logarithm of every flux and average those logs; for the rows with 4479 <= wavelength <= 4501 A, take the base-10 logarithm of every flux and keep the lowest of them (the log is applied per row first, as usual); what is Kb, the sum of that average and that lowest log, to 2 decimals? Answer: 2.04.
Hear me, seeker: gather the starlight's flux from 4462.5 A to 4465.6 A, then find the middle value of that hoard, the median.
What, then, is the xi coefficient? 11.8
